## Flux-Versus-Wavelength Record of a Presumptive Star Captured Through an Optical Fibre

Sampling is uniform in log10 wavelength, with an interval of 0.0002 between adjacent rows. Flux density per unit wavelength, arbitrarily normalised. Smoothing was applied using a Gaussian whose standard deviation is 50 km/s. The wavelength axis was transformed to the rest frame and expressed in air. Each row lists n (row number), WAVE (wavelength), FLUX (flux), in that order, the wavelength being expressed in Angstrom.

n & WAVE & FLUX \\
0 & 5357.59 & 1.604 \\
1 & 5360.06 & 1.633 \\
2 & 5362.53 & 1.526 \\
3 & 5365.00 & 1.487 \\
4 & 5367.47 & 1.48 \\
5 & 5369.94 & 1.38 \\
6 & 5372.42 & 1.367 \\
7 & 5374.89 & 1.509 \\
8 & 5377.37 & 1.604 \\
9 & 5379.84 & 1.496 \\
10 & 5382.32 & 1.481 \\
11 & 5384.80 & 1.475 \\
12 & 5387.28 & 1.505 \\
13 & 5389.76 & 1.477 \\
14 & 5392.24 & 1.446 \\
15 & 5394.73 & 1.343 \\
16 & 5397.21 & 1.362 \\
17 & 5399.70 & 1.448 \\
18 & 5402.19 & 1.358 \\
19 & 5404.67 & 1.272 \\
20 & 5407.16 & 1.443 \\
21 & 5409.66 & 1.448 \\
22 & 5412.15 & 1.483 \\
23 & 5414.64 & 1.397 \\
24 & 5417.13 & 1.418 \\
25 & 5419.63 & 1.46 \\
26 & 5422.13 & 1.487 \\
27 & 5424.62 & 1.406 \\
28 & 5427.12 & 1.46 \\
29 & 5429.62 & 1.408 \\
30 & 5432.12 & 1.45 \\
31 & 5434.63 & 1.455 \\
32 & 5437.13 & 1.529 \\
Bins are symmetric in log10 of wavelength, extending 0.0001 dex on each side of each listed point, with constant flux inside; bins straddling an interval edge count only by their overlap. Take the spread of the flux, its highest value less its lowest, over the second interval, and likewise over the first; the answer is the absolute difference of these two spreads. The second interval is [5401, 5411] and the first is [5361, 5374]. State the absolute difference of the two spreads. 0.017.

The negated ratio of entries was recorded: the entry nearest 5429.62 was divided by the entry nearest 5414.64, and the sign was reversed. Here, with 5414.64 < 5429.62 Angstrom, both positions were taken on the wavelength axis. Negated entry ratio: -1.01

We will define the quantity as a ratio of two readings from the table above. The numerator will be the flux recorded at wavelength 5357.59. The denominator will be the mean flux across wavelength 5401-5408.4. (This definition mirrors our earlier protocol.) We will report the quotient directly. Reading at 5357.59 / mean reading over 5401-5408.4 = 1.18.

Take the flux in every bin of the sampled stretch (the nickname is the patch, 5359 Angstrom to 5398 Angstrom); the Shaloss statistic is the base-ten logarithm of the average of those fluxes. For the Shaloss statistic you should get 0.168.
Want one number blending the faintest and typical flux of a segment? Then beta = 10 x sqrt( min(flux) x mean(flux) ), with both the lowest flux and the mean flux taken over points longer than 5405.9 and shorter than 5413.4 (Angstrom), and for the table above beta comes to 14.5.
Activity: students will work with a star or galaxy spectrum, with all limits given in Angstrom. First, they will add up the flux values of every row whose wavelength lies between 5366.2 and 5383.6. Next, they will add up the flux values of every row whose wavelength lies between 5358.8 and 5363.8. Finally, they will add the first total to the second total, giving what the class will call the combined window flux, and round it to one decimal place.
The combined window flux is 13.5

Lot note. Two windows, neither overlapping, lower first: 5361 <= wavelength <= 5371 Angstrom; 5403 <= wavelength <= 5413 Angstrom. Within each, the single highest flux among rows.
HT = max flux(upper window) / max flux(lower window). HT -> 0.97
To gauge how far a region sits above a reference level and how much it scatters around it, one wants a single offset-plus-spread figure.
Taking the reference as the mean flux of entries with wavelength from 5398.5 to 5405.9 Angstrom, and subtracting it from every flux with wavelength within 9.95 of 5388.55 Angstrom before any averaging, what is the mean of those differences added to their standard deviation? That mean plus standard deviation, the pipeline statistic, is 0.15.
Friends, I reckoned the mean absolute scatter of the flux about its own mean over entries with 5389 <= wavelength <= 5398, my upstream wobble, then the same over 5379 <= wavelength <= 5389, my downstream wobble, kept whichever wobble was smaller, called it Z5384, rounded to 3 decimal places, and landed 0.011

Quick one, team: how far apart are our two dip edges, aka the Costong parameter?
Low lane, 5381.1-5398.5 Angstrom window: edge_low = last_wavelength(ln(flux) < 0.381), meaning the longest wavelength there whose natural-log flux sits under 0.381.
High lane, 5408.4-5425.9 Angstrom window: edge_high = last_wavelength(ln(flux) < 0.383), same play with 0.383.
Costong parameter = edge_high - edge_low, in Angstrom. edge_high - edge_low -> 27.4 Angstrom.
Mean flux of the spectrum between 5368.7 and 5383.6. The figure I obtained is 1.473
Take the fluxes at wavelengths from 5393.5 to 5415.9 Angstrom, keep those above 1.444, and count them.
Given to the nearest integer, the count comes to 3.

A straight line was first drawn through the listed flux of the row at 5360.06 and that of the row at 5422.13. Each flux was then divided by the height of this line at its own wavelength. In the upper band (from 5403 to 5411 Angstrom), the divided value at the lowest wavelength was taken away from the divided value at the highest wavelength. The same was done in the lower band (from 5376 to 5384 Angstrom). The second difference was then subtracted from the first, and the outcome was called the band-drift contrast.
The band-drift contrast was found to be 0.19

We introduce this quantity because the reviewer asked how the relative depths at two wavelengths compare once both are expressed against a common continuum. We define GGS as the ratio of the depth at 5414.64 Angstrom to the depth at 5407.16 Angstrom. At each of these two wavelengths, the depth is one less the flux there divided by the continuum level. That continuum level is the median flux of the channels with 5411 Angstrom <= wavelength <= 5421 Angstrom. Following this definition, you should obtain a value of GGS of -10.5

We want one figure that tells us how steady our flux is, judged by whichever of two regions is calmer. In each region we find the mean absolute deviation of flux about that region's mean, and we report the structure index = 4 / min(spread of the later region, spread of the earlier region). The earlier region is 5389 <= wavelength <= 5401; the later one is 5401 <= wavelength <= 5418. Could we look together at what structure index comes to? 80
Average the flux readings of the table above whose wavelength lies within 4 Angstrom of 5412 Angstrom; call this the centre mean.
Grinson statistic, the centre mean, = 1.44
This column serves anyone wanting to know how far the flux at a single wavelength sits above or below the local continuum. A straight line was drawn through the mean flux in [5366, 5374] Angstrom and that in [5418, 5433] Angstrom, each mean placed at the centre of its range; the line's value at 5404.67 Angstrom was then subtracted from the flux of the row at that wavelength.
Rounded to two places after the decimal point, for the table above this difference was -0.16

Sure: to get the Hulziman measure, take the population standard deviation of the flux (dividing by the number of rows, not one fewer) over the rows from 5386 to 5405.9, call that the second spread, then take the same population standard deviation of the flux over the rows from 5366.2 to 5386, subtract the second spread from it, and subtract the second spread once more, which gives -0.079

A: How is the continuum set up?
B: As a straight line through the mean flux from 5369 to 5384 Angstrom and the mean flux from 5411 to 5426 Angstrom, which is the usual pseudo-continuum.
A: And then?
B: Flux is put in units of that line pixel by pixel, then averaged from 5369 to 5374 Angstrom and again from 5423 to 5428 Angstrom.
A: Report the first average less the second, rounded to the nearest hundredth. -0.07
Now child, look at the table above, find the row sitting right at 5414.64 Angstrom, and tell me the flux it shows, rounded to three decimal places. 1.397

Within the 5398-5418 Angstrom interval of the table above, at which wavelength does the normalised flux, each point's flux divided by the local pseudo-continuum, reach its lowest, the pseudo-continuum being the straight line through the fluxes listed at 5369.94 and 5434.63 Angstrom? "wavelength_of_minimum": 5404.67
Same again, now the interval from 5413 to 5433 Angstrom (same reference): 5429.62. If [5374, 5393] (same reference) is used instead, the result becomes 5392.24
